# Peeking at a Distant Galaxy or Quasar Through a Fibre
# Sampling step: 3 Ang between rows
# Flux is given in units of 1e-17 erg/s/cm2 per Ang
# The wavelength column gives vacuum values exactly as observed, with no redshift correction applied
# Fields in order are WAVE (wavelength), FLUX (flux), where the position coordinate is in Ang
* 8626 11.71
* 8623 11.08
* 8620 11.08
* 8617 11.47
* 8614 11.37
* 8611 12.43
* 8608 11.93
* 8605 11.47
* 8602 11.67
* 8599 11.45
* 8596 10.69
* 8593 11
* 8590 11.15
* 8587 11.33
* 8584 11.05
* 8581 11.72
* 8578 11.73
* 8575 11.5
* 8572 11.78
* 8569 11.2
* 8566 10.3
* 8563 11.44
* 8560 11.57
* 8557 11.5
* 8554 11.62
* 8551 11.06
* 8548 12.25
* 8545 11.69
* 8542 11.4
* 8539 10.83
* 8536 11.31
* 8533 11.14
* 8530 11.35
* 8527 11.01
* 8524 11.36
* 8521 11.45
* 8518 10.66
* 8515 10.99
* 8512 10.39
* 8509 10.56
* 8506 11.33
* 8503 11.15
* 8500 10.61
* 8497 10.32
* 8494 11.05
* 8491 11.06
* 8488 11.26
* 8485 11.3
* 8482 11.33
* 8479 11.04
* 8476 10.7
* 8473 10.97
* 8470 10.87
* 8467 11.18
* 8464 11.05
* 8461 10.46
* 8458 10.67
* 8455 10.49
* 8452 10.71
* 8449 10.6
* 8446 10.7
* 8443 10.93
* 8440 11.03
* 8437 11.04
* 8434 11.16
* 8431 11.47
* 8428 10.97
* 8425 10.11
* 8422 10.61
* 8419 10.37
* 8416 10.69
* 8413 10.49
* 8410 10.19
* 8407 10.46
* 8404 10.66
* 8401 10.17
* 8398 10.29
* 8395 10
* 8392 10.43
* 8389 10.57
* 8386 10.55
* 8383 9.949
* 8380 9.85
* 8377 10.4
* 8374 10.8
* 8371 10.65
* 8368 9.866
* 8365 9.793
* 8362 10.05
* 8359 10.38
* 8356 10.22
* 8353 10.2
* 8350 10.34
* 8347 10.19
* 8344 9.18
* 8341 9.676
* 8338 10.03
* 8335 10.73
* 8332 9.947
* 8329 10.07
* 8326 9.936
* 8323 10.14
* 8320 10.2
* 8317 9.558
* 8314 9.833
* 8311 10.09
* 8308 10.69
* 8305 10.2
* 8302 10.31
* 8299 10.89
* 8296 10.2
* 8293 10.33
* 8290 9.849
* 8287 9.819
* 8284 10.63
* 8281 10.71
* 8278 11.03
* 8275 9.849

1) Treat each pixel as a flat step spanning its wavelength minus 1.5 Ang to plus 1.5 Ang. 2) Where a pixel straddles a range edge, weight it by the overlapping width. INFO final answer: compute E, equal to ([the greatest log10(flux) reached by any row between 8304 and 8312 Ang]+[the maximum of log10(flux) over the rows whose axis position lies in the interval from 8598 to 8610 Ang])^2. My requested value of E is 4.43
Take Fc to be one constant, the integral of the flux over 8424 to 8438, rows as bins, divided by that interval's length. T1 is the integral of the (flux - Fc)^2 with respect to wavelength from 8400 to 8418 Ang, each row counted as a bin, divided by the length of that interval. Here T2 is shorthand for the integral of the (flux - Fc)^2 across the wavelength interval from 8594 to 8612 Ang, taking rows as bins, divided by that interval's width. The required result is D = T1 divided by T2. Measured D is 0.5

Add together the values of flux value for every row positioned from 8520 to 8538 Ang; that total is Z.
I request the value 68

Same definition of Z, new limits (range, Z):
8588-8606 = 67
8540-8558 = 70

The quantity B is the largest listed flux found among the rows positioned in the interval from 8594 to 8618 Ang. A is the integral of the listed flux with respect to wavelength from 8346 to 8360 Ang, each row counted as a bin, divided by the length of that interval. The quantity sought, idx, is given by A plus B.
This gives 22.7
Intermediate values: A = 10.3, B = 12.43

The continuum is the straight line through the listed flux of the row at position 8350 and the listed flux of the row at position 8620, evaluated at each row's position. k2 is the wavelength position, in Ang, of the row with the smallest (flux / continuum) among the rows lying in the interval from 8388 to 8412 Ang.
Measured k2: 8395 Ang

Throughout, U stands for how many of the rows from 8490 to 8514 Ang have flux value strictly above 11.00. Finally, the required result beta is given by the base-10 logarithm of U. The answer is 0.60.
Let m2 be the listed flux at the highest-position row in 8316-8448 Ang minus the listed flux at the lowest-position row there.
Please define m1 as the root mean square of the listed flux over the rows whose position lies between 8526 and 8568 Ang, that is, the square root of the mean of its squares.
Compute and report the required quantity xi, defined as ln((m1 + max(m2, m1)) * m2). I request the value 3.3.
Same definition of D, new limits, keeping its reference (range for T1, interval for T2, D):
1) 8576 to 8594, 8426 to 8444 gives 3.2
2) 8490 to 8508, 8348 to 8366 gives 0.2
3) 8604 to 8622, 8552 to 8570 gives 2.1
